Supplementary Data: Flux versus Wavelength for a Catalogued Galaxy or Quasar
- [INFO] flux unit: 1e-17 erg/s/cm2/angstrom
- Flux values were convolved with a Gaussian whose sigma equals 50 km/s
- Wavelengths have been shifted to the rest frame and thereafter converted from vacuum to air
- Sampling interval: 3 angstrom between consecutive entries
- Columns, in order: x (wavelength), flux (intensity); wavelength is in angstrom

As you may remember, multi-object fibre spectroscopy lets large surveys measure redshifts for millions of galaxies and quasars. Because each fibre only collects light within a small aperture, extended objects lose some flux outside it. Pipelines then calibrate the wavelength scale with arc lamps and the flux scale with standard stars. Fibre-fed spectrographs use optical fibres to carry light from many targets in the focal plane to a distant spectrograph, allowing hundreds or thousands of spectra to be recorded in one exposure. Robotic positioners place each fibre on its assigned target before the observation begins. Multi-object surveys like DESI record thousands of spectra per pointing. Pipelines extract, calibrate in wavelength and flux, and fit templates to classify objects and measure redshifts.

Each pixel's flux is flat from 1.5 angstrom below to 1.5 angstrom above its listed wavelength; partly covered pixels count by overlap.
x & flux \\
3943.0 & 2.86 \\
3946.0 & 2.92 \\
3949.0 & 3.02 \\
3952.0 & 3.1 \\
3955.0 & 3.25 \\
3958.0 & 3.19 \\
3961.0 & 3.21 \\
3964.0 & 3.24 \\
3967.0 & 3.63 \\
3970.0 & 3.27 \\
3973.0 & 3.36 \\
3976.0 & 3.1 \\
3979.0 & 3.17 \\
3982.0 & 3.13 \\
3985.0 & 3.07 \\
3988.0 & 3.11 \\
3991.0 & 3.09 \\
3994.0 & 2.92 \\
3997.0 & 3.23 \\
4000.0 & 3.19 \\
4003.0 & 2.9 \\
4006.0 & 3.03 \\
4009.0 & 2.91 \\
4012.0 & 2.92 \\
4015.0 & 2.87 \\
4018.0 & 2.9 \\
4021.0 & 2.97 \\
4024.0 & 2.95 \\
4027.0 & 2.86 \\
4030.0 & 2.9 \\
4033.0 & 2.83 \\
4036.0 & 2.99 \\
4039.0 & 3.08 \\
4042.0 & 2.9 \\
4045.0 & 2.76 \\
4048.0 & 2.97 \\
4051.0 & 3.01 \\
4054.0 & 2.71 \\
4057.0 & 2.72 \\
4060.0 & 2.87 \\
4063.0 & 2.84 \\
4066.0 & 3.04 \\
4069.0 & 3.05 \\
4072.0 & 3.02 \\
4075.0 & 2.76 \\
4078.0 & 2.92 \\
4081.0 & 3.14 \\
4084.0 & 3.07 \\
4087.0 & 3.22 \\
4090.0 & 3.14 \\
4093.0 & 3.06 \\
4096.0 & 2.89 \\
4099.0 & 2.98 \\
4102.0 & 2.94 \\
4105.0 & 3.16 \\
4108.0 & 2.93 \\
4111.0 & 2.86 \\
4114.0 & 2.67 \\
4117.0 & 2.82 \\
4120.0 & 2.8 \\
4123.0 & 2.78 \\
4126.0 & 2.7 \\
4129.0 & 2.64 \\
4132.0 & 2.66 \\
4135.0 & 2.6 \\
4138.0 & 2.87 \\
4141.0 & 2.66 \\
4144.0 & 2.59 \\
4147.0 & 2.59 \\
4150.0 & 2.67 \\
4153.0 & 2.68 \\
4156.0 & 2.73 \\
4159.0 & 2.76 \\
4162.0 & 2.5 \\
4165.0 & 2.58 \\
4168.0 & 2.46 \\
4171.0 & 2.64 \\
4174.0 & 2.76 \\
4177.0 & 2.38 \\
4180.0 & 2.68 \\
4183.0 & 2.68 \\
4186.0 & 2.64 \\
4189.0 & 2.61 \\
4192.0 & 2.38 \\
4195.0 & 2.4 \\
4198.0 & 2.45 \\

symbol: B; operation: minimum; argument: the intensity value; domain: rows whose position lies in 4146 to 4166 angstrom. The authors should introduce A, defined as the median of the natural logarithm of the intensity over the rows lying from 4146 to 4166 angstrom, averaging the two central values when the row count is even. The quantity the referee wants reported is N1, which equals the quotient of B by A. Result 2.55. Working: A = 0.98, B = 2.5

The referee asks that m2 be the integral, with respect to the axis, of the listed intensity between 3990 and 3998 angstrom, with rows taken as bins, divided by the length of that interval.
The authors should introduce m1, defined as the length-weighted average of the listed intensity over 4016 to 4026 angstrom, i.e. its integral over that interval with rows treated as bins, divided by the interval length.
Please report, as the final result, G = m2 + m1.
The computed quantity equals 6.00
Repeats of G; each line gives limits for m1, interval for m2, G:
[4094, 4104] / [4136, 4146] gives 5.65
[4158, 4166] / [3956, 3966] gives 5.84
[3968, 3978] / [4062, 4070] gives 6.24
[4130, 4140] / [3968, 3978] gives 5.96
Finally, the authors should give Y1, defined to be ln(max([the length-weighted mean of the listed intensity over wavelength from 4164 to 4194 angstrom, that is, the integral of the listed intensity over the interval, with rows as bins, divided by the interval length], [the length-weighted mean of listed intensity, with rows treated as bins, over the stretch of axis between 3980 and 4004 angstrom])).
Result 1.13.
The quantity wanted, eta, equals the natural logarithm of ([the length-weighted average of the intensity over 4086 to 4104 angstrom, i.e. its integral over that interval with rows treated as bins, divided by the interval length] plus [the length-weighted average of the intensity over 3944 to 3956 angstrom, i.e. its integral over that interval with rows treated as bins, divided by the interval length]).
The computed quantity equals 1.81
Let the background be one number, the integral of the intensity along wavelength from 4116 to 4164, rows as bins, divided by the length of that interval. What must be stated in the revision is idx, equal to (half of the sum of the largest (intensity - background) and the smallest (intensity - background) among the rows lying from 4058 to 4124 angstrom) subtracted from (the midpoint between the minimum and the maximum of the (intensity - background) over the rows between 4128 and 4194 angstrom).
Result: -0.32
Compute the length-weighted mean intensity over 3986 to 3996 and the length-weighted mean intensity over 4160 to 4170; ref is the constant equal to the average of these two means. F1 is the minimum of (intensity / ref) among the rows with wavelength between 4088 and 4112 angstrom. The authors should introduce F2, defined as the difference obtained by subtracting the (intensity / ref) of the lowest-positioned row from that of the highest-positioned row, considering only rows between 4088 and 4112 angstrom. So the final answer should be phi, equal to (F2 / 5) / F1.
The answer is -0.020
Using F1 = 1.02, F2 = -0.100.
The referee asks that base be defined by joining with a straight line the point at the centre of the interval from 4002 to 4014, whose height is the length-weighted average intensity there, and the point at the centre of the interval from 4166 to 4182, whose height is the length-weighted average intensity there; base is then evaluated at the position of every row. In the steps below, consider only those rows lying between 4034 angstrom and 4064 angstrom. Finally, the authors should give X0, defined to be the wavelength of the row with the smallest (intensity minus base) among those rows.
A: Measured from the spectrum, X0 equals 4054.0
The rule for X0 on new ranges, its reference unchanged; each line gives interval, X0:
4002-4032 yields 4015.0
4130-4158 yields 4135.0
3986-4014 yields 4003.0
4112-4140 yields 4135.0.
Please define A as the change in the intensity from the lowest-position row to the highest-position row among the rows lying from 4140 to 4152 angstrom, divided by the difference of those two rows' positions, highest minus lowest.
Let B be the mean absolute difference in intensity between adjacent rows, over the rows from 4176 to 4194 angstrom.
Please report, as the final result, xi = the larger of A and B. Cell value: 0.12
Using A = 0.001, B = 0.12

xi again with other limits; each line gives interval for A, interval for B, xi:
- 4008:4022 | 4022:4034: 0.07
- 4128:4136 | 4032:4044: 0.14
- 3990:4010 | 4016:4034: 0.06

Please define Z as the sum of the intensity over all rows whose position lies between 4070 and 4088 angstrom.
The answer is 18.1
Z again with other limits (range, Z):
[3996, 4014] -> 18.2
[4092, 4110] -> 18.0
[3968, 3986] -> 19.1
